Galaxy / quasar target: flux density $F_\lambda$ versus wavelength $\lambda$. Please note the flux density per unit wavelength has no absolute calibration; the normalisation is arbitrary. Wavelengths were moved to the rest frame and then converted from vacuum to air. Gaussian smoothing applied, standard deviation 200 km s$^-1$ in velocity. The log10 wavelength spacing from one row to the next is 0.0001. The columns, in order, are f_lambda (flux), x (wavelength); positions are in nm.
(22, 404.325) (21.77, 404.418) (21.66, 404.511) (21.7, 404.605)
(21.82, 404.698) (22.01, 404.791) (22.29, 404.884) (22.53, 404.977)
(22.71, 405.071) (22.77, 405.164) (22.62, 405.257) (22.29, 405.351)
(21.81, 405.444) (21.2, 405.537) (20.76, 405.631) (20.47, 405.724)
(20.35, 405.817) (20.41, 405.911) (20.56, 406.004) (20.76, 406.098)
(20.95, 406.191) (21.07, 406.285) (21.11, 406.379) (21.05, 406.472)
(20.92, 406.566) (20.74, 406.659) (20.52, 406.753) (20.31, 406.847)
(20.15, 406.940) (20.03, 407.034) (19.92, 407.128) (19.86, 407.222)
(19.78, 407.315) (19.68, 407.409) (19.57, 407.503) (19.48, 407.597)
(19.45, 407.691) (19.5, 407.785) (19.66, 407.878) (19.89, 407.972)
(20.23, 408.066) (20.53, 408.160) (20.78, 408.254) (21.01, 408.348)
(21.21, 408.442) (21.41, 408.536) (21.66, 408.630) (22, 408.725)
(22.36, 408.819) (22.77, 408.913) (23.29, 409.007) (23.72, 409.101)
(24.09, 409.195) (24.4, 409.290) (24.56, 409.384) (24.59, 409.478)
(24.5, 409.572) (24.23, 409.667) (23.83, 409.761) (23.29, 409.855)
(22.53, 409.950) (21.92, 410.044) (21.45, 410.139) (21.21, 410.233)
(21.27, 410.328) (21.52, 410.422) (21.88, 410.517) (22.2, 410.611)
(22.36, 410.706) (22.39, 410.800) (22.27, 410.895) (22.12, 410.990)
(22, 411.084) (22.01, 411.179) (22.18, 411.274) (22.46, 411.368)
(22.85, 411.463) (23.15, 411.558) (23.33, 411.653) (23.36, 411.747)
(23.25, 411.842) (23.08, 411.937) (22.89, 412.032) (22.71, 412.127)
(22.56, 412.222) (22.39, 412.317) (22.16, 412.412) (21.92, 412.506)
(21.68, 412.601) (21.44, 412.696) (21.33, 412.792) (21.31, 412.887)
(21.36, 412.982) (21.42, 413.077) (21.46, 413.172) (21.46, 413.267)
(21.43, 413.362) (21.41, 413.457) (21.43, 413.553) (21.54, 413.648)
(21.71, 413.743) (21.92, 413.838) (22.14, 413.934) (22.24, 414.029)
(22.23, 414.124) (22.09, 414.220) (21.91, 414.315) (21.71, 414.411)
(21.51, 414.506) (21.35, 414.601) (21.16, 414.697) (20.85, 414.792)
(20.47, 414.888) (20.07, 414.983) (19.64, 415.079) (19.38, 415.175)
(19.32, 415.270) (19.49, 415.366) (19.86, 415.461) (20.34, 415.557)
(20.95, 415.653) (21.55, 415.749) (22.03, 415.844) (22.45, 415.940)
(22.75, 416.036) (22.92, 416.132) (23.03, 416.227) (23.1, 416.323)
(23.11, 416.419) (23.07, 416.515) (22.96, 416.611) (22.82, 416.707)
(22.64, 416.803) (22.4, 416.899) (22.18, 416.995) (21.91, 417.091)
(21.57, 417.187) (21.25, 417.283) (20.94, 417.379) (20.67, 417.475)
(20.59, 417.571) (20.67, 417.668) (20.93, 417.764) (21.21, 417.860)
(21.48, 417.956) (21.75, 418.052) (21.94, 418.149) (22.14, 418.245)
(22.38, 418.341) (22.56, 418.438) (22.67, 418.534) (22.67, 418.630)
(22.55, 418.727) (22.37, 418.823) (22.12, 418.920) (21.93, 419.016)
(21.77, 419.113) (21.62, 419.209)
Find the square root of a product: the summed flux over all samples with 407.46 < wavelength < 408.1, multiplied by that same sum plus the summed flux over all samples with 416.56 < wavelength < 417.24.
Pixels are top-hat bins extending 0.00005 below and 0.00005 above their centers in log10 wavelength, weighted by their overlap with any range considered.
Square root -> 201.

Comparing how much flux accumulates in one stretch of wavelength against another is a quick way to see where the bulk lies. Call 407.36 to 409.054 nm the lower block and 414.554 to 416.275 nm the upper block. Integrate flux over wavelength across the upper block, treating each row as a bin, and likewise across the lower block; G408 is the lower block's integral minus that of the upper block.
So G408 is -0.9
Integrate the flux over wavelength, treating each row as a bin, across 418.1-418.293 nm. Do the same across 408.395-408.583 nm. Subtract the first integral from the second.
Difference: -0.24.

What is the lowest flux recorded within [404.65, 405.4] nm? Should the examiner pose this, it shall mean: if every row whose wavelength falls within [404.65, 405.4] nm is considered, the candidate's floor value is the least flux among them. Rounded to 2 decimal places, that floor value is 21.82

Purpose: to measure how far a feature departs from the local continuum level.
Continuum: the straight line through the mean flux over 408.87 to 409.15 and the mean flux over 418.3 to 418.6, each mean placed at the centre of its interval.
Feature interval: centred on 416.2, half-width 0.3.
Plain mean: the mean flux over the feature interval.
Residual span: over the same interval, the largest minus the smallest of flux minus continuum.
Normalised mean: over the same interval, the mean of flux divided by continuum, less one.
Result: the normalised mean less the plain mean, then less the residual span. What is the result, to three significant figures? -23.6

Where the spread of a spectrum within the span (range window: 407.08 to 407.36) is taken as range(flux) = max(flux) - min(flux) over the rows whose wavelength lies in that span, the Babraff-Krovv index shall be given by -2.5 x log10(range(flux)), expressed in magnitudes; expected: 2.1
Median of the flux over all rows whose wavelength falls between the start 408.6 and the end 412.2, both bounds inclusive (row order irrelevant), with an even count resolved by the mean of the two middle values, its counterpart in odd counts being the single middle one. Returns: 22.6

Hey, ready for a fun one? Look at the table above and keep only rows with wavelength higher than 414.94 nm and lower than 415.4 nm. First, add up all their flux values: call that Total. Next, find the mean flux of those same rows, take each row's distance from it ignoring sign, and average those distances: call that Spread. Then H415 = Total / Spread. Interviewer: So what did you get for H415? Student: 445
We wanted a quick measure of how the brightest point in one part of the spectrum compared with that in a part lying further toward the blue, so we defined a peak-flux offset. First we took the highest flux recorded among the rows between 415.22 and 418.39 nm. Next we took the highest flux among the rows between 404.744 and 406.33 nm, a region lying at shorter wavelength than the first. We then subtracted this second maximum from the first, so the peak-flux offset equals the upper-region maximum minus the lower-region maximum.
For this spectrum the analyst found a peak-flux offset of 0.3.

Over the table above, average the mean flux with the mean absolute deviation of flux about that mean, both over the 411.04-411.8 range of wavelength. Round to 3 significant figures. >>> 11.6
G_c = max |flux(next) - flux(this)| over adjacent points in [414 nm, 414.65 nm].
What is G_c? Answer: 0.20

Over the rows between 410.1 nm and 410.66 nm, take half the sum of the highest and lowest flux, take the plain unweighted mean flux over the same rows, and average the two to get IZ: 21.65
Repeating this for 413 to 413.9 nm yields 21.60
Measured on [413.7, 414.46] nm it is 21.98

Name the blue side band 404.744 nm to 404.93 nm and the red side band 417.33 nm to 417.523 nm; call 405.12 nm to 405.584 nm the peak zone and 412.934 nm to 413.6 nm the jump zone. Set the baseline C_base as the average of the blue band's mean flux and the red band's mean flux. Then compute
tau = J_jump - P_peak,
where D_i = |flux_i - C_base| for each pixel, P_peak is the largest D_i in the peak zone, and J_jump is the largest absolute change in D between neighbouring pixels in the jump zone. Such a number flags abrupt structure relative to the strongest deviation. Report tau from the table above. -1.2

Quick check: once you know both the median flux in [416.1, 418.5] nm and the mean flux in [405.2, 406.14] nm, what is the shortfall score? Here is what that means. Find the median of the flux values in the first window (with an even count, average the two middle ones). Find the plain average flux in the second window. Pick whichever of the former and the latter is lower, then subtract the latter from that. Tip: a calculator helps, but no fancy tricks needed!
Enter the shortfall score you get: 0.00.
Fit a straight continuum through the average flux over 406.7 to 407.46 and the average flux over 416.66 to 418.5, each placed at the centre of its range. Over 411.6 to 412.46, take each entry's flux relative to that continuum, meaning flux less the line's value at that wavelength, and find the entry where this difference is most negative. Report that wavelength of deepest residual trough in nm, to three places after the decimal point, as 412.412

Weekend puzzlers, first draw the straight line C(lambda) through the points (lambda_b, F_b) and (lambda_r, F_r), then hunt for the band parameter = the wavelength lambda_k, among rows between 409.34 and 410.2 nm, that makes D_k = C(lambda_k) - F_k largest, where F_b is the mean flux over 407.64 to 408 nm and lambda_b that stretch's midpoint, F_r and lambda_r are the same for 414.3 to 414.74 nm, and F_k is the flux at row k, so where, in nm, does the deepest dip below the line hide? 410.139 nm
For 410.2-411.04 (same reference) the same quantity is 410.233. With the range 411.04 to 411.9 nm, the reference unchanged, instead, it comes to 411.179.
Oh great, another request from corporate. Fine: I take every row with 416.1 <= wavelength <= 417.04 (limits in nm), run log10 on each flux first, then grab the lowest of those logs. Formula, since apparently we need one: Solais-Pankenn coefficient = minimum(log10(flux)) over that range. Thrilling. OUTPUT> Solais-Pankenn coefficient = 1.346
